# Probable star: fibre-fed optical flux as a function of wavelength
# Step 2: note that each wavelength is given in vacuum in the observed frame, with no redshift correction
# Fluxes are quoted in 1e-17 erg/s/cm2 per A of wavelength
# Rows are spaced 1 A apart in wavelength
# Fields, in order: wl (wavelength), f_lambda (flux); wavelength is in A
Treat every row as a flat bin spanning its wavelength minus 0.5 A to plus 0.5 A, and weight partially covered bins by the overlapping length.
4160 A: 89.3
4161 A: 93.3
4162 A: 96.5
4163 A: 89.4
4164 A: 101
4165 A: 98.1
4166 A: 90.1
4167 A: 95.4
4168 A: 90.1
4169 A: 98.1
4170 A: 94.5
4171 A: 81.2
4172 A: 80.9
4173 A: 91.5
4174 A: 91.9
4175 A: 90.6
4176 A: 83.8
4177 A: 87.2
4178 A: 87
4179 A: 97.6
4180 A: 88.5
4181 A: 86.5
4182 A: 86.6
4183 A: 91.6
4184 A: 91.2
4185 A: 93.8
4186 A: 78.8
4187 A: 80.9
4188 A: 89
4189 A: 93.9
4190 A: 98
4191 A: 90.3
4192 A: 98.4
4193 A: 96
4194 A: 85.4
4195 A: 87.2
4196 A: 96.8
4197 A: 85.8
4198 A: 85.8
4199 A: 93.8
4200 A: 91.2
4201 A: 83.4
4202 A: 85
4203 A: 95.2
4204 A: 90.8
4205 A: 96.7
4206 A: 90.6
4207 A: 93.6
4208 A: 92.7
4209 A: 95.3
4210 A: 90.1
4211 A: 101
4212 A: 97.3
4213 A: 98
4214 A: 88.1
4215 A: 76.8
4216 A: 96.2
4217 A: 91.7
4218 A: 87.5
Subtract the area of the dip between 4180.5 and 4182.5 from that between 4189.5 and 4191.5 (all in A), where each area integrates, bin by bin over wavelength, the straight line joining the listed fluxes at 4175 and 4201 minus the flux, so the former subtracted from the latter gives -20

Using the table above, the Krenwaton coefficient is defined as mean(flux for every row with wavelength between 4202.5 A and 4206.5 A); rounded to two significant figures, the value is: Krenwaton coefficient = 93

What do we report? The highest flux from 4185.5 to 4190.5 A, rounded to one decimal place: 98.0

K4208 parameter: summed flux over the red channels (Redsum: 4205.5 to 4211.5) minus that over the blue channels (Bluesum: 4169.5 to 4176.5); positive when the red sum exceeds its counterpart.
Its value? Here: -51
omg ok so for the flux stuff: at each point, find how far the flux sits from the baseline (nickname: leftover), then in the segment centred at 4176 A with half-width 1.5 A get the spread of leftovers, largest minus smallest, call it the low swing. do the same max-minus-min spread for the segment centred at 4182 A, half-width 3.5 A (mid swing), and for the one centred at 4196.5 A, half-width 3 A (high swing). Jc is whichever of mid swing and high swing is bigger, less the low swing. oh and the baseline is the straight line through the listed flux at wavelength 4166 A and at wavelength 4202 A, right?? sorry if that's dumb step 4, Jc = 5.0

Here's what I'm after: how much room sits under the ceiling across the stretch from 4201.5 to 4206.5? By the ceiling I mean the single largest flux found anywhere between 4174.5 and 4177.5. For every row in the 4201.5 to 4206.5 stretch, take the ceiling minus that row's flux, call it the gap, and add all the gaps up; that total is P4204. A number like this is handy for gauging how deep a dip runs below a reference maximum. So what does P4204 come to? -5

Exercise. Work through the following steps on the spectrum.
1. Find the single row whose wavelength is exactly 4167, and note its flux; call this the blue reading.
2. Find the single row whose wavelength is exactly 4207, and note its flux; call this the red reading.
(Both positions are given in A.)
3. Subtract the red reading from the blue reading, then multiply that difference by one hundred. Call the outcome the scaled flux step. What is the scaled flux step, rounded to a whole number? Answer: 180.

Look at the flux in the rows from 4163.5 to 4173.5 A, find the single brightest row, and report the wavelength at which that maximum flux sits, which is 4164 A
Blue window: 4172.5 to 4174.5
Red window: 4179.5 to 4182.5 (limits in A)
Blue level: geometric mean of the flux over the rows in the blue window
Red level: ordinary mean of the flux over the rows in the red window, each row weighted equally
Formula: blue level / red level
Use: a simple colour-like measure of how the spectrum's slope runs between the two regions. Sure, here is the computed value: 1.05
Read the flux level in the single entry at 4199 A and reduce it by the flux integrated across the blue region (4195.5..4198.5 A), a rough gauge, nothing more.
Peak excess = -175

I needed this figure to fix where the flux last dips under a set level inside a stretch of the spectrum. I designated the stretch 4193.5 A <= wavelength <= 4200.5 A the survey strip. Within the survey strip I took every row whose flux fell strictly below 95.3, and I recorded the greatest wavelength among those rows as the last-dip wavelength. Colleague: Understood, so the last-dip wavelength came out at 4200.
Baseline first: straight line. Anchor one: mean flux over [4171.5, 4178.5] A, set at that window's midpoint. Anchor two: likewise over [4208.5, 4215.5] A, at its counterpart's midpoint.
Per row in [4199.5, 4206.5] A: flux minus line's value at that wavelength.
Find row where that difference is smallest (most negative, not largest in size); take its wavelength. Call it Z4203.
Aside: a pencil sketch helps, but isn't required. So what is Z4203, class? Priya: 4201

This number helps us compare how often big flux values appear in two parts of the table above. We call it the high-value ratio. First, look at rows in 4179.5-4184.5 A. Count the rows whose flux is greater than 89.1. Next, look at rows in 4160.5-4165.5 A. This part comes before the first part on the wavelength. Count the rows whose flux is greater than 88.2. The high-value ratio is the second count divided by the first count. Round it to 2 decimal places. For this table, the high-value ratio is 2.50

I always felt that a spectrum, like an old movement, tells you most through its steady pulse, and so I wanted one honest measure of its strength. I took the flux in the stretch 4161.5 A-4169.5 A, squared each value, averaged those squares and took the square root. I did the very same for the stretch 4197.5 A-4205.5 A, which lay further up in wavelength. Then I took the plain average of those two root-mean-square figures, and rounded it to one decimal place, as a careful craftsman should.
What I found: 92.6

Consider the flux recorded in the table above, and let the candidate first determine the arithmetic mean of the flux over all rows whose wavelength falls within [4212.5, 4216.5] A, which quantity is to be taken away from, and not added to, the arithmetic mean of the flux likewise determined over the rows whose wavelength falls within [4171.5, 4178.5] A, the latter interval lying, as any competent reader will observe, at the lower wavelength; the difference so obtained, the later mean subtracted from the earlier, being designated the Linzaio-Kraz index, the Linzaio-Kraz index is -2.2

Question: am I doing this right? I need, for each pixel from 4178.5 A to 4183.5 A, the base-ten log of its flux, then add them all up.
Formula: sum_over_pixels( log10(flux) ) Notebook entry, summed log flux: 9.77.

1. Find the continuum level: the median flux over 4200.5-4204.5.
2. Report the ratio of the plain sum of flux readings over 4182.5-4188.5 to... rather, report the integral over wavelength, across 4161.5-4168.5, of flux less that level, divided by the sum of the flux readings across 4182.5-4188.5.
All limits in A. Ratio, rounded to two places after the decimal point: 0.09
